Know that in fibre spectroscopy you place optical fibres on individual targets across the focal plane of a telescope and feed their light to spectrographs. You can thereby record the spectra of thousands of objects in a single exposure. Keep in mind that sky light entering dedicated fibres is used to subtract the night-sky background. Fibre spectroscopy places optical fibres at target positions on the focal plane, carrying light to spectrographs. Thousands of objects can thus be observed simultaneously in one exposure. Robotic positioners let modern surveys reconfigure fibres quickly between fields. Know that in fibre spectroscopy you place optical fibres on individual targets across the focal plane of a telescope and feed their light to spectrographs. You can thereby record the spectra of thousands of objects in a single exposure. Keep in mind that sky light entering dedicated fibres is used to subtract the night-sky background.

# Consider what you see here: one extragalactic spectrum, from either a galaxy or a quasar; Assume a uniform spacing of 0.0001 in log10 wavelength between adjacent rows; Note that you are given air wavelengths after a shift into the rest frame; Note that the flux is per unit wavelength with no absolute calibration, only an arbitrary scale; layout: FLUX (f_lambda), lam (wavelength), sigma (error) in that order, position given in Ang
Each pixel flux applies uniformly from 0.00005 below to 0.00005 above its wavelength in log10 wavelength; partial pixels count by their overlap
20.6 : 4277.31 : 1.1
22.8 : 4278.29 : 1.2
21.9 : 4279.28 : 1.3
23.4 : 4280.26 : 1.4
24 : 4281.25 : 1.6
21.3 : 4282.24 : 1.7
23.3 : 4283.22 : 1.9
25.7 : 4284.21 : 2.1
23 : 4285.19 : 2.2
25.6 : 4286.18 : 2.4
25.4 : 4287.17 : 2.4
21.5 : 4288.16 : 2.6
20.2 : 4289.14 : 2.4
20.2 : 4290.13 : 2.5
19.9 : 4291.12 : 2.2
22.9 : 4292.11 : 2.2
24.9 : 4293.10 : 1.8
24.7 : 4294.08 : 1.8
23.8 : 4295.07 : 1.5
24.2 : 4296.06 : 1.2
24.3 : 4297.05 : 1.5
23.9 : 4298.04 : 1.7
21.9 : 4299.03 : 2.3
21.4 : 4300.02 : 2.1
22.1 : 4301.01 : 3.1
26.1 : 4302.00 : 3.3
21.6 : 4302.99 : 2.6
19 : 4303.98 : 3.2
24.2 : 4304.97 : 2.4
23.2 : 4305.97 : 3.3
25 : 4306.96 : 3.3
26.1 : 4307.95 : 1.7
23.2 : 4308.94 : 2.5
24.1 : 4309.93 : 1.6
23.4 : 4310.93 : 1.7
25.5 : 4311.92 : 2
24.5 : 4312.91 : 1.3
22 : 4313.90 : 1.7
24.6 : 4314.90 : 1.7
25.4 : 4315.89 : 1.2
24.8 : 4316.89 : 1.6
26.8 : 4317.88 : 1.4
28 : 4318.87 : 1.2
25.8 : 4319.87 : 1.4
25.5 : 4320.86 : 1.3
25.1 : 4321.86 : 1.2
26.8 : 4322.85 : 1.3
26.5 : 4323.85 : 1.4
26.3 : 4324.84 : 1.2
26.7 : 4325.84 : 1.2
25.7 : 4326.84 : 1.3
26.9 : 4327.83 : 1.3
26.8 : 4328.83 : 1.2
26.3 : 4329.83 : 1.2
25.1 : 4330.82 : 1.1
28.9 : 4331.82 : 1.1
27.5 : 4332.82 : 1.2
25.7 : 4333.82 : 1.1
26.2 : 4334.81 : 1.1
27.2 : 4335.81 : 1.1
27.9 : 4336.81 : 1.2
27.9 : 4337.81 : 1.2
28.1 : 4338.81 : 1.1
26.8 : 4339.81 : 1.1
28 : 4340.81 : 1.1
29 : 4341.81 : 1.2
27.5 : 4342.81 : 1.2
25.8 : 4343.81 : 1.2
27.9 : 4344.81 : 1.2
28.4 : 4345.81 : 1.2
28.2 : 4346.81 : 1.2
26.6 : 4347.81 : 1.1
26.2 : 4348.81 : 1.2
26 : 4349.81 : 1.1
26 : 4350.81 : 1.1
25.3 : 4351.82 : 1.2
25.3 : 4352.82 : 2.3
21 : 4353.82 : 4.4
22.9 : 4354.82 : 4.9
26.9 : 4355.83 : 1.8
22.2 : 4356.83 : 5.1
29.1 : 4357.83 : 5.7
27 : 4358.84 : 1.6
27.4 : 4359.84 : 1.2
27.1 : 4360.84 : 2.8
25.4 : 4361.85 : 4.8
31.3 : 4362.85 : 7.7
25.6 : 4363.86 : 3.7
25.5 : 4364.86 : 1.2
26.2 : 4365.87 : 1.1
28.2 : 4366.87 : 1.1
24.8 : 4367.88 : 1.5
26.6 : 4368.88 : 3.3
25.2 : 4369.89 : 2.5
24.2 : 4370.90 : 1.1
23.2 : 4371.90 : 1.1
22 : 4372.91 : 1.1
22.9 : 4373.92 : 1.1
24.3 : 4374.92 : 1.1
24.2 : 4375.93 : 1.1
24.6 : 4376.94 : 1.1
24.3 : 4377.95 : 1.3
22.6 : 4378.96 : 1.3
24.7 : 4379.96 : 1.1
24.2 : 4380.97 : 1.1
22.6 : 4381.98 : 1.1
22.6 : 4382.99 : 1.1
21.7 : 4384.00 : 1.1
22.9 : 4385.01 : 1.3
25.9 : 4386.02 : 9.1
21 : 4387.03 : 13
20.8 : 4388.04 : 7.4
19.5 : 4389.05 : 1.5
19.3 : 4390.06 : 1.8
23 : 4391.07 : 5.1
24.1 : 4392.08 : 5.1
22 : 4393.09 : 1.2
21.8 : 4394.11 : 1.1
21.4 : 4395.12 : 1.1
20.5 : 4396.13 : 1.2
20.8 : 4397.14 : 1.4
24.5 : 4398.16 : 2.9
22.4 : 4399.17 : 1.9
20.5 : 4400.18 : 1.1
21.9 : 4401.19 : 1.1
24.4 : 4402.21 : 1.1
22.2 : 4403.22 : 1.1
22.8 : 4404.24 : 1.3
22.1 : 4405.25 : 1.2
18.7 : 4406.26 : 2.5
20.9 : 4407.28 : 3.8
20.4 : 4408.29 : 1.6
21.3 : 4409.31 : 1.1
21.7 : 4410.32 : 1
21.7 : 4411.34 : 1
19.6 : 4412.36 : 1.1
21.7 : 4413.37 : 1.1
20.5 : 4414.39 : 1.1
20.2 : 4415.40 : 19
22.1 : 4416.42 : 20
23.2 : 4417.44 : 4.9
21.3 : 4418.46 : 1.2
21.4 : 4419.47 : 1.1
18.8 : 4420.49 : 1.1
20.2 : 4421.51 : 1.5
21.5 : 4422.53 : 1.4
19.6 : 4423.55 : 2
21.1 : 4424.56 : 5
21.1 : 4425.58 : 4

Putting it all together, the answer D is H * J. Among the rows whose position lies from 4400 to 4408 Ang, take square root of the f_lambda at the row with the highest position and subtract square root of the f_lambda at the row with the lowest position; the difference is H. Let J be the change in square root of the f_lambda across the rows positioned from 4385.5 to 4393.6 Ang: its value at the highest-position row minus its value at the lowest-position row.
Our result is -0.018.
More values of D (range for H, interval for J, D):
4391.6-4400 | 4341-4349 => 0.047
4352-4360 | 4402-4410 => -0.066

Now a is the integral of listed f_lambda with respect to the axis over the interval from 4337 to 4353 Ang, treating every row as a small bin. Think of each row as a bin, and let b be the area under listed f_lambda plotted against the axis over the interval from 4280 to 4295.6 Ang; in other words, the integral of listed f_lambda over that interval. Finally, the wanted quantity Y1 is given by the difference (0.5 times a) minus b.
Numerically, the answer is -144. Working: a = 434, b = 360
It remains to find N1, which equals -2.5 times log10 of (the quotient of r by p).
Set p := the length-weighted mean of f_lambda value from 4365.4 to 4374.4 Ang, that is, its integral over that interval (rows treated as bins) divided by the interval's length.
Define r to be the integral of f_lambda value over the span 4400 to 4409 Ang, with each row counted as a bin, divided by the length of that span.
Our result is 0.15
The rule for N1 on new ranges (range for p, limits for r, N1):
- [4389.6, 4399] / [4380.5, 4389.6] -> -0.02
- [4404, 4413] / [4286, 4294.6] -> -0.09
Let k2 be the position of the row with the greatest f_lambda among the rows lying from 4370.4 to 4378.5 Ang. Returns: 4376.94 Ang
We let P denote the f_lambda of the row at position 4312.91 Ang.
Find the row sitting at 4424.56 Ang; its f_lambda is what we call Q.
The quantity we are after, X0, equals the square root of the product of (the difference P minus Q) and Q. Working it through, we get 8.5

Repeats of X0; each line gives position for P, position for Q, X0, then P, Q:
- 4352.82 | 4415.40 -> 10.1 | 25.3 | 20.2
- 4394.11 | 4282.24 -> 3.3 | 21.8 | 21.3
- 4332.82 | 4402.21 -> 8.7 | 27.5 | 24.4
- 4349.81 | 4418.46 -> 10.0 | 26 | 21.3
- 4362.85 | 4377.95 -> 13.0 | 31.3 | 24.3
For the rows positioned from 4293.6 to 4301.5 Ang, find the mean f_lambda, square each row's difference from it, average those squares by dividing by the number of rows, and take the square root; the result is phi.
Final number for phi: 1.2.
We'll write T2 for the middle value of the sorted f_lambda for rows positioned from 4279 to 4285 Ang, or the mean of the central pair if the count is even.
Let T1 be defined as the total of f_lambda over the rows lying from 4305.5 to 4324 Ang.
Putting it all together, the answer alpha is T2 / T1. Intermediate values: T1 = 476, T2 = 23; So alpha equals 0.049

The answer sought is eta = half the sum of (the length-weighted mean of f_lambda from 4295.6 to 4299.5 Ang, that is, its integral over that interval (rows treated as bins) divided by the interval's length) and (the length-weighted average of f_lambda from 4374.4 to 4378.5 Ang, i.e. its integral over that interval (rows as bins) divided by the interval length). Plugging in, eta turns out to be 23.9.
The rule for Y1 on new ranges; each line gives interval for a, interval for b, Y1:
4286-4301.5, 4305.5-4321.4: -218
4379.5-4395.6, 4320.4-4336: -233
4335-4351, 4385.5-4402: -142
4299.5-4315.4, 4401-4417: -155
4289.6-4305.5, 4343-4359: -234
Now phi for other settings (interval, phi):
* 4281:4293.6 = 2.1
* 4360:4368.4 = 2.0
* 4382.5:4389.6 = 1.9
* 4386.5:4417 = 1.4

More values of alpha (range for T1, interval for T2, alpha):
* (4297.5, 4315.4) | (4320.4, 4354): 0.063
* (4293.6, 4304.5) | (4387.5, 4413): 0.086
